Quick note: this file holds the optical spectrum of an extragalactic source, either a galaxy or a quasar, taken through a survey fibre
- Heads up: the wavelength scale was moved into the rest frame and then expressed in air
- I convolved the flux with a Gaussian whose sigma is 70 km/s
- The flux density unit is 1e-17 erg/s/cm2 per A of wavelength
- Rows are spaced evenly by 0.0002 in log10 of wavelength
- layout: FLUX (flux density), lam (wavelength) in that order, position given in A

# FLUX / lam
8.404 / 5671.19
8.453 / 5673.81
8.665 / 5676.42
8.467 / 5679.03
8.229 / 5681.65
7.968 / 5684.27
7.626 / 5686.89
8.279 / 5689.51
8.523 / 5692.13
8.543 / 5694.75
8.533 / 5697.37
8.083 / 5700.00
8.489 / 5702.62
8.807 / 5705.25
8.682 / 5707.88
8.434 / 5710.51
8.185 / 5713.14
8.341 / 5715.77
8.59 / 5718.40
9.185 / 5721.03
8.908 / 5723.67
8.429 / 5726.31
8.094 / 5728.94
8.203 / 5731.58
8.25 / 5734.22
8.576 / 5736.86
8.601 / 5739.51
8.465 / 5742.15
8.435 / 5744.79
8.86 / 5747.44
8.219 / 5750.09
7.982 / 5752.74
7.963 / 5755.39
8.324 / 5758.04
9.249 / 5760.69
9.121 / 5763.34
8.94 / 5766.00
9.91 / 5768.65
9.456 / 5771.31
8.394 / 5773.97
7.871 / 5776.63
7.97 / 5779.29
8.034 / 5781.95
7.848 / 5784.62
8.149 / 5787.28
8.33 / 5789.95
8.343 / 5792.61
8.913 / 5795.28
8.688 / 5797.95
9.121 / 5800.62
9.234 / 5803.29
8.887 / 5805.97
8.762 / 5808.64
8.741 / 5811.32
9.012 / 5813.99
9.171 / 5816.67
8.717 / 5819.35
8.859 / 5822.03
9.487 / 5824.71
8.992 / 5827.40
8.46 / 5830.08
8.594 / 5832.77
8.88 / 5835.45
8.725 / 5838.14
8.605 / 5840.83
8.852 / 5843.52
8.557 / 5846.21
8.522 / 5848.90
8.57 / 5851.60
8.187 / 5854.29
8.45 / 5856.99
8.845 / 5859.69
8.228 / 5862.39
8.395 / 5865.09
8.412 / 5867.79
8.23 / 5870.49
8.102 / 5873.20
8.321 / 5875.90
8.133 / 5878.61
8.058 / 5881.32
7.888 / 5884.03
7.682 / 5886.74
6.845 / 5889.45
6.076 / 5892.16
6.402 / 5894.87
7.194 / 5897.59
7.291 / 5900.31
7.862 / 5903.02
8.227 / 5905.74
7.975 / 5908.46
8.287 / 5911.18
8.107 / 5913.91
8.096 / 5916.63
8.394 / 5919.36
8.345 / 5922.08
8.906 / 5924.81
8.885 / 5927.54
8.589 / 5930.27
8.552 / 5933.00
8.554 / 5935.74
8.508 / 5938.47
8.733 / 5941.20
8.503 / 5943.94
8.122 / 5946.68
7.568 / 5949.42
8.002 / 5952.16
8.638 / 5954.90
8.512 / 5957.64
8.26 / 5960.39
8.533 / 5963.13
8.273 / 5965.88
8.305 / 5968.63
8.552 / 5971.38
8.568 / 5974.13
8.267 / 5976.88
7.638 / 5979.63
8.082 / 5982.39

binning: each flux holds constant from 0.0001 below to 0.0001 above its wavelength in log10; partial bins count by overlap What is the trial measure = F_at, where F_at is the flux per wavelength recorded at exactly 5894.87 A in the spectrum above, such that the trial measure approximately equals 6.402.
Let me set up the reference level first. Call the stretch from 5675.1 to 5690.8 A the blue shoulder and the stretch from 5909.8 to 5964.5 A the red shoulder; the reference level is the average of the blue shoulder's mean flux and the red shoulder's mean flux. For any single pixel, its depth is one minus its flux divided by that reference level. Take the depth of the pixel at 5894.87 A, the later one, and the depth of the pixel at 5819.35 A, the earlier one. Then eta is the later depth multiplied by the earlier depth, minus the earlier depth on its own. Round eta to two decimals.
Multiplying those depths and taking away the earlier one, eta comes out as 0.04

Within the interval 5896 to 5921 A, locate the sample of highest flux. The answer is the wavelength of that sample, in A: 5919.36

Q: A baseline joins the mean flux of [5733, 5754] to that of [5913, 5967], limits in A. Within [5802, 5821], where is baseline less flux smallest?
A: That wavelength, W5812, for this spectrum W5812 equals 5803.29 A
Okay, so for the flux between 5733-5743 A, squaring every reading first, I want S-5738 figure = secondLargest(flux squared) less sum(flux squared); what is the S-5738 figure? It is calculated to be -214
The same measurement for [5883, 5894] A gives -146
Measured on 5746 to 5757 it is -206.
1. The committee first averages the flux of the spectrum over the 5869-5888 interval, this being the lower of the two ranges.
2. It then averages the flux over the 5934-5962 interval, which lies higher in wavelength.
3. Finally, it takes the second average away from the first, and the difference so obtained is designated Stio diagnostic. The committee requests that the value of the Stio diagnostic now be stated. -0.28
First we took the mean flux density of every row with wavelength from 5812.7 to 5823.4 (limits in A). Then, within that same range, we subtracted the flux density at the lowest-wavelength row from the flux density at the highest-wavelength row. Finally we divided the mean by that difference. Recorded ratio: -58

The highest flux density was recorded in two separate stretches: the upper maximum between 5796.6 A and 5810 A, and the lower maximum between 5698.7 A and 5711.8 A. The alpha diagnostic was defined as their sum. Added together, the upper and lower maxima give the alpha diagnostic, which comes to 18.0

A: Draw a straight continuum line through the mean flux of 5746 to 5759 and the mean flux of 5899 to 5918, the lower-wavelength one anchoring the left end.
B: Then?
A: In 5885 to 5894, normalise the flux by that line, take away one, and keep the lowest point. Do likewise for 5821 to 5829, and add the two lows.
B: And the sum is -0.15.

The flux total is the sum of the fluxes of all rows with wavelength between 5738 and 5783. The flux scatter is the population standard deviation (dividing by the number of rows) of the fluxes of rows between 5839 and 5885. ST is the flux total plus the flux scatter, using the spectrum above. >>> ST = 146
